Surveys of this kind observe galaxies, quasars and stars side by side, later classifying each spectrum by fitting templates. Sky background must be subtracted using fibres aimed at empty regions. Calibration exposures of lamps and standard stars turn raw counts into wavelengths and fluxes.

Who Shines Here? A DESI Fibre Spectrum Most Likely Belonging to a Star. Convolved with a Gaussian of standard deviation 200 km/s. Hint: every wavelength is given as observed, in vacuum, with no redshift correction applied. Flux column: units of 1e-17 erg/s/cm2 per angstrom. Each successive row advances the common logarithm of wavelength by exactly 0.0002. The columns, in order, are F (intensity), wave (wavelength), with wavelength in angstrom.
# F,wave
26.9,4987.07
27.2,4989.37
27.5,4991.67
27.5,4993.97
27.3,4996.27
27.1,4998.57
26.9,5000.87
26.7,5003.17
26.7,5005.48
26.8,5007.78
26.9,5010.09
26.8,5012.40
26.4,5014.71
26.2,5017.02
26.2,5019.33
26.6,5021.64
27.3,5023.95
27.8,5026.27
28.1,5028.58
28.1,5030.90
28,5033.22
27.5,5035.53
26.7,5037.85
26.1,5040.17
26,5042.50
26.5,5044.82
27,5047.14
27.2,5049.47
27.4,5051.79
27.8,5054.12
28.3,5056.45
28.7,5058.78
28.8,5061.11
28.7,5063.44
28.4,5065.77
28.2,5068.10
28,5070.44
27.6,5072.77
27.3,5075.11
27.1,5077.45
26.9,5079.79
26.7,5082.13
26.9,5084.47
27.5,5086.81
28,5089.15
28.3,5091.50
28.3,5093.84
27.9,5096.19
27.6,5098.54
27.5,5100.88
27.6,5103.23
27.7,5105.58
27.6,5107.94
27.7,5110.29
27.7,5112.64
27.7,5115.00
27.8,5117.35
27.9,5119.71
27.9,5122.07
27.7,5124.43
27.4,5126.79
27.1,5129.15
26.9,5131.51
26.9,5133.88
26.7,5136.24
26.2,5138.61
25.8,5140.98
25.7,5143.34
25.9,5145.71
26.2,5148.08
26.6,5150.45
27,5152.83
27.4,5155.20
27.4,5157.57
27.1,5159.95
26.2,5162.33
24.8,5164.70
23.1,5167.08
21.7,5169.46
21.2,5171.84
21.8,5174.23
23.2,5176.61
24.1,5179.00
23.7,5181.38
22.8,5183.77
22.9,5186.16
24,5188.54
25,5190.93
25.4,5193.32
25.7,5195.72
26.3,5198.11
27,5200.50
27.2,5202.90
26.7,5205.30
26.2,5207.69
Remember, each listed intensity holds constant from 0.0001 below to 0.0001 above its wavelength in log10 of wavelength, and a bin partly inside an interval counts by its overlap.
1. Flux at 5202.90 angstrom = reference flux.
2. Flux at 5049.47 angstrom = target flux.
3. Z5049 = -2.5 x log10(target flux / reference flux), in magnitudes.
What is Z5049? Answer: 0.00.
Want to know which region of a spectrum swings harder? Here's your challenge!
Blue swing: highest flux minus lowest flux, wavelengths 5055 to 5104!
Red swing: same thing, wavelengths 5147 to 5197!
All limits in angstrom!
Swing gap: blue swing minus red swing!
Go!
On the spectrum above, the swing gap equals -4.1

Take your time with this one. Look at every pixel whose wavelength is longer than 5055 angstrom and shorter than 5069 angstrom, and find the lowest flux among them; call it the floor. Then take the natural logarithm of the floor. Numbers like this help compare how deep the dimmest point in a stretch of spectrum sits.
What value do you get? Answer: 3.34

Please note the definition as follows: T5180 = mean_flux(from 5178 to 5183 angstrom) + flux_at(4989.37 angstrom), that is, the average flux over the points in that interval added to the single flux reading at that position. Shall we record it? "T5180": 51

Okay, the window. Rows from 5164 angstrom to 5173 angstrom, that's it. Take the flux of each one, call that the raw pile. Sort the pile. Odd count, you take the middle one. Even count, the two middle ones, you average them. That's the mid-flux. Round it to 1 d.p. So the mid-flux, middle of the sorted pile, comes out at 22.4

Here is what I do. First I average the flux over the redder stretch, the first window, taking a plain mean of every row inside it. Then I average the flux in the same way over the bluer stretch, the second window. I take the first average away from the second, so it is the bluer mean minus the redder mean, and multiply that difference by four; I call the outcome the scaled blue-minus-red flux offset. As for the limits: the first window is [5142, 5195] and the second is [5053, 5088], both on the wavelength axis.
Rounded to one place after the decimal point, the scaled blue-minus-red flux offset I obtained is 12.4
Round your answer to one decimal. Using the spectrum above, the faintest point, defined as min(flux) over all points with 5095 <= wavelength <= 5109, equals 27.5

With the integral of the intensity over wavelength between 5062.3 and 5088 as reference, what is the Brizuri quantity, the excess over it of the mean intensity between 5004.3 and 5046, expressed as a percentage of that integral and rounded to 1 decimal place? -96.2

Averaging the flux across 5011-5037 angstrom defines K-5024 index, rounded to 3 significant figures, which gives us 27.2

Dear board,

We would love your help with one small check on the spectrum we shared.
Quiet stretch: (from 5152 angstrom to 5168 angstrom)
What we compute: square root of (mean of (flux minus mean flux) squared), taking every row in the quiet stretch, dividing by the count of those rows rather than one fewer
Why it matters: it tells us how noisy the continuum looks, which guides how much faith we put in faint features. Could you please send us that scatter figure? 1.51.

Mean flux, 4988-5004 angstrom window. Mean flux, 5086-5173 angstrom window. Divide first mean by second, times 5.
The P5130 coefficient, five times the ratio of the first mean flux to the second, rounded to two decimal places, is 5.08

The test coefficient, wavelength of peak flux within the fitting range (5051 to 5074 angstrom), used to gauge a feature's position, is 5061.11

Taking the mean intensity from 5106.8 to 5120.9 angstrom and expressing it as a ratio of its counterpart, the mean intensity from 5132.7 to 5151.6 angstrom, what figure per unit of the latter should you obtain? 1.06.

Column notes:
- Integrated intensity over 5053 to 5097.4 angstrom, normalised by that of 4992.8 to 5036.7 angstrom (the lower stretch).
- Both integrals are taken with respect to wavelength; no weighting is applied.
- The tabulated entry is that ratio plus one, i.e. 2.04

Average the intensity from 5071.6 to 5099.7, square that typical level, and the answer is 757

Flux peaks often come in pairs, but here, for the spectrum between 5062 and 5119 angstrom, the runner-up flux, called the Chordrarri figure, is 28.4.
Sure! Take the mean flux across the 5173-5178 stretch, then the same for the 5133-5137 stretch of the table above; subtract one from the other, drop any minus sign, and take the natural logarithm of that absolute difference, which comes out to 1.5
